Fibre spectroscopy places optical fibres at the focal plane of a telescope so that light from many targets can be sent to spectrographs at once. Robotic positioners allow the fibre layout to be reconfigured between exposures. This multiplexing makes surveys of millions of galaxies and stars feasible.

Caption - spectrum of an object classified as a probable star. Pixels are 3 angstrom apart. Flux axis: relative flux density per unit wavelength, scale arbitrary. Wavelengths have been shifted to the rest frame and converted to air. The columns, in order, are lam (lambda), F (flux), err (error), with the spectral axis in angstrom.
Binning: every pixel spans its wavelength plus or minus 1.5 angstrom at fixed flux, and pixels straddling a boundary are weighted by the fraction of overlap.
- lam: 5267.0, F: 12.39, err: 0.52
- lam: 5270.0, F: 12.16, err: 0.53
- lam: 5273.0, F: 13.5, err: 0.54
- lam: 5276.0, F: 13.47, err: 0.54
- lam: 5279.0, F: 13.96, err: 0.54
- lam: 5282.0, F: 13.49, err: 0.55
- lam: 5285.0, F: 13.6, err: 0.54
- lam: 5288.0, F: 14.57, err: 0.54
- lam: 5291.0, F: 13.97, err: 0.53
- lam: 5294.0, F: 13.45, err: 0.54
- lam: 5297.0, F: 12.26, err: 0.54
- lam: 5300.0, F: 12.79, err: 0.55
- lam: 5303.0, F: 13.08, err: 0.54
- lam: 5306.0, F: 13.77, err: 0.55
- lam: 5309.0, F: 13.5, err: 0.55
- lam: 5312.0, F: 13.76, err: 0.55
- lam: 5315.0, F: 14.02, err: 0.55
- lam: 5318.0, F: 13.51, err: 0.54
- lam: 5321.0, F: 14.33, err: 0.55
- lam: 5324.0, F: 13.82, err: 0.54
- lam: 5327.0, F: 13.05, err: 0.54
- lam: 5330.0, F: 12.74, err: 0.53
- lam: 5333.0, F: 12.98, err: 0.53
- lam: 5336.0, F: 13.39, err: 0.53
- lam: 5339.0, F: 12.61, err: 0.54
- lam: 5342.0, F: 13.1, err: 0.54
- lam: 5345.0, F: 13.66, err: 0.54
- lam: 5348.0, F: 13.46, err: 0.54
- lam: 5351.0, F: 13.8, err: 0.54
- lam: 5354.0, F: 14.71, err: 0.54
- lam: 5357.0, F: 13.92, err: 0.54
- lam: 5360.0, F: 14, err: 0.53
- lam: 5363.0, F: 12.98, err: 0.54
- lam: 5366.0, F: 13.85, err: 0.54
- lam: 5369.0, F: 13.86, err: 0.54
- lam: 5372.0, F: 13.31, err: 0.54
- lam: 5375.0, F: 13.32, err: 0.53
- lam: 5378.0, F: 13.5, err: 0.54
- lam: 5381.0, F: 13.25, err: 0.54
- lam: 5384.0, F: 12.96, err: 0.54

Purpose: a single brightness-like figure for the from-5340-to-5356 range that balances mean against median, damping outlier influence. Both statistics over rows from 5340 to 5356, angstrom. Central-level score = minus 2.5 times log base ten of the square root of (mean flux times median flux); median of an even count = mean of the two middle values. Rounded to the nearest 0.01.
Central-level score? -2.84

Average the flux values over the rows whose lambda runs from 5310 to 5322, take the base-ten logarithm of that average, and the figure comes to 1.14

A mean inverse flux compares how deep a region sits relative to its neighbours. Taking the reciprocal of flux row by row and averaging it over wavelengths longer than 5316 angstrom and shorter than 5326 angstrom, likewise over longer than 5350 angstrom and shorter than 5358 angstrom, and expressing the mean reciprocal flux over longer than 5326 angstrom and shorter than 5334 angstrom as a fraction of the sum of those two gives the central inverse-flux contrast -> 0.542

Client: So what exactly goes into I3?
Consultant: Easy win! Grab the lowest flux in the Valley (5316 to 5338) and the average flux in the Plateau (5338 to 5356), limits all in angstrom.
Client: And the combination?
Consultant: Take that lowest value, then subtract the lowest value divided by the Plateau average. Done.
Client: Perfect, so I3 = 11.8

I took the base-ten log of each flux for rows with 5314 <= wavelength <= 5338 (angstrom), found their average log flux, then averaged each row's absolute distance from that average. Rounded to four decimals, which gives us 0.0142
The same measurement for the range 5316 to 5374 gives 0.0141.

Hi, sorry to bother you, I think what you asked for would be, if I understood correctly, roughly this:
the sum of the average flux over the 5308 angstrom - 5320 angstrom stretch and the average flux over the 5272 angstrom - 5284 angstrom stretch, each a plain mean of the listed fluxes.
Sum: 27.3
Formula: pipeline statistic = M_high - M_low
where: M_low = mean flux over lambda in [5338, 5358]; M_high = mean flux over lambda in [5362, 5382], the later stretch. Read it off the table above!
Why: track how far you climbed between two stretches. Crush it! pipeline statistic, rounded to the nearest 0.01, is -0.17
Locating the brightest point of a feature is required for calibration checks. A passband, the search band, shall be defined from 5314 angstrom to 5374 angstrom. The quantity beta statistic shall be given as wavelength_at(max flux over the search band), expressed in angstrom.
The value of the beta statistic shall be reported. 5354.0 angstrom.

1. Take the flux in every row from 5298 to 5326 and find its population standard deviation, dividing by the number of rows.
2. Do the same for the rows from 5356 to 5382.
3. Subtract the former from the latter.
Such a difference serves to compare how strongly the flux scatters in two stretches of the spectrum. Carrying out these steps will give -0.10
